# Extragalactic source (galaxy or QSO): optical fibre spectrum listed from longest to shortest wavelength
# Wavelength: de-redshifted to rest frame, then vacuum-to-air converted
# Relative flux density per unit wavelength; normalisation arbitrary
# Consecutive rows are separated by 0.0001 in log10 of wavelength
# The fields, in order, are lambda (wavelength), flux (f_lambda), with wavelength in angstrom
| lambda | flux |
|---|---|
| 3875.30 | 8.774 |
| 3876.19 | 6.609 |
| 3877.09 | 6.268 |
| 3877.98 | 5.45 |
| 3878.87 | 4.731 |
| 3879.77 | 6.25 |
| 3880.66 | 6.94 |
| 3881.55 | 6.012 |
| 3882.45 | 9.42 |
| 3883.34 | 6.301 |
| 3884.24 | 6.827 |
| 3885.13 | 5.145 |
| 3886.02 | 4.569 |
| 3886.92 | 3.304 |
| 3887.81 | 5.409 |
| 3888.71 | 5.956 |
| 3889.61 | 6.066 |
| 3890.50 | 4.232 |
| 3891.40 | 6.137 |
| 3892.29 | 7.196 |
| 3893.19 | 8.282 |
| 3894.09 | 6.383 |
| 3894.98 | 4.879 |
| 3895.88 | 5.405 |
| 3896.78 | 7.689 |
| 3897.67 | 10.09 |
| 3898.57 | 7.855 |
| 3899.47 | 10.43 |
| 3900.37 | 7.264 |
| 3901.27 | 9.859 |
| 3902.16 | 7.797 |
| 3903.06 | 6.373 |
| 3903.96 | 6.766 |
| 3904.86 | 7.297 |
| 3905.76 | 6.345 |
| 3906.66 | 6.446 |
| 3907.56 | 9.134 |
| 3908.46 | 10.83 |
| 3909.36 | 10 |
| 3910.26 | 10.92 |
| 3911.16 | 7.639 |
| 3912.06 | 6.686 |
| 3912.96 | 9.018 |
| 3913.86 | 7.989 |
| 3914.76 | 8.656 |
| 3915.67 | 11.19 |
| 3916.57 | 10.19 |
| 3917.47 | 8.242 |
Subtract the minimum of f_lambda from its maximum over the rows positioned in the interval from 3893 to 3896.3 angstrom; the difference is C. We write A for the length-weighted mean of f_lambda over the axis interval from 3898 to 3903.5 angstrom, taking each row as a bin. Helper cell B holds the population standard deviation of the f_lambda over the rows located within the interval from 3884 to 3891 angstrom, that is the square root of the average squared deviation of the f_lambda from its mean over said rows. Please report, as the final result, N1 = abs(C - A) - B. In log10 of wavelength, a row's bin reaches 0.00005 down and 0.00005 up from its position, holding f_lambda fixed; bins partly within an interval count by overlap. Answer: 3.8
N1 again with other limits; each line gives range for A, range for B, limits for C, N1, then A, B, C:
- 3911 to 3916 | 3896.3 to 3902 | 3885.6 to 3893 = 3.3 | 8.5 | 1.28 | 3.9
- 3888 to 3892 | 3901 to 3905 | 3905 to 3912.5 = -0.1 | 5.6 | 1.22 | 4.6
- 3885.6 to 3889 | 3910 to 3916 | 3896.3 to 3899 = 0.8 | 4.8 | 1.55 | 2.4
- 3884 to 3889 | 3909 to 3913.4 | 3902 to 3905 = 2.2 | 5.1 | 1.54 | 1.4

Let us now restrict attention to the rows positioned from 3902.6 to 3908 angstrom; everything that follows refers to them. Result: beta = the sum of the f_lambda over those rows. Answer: 42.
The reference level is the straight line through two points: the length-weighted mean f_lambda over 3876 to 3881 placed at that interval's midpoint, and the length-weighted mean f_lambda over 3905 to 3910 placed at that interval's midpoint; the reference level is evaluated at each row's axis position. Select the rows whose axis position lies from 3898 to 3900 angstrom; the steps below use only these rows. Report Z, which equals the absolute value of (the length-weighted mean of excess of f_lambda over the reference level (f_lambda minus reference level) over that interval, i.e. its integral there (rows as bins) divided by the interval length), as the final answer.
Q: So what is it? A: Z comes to 1.3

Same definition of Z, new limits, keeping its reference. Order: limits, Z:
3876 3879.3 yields 0.2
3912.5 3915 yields 0.6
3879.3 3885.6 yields 0.3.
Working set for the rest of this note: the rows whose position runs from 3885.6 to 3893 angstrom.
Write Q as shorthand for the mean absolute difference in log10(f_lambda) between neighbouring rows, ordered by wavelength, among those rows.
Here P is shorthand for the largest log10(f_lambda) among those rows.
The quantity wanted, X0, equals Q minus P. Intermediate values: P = 0.86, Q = 0.11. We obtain -0.74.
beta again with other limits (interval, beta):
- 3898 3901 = 26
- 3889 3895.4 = 43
